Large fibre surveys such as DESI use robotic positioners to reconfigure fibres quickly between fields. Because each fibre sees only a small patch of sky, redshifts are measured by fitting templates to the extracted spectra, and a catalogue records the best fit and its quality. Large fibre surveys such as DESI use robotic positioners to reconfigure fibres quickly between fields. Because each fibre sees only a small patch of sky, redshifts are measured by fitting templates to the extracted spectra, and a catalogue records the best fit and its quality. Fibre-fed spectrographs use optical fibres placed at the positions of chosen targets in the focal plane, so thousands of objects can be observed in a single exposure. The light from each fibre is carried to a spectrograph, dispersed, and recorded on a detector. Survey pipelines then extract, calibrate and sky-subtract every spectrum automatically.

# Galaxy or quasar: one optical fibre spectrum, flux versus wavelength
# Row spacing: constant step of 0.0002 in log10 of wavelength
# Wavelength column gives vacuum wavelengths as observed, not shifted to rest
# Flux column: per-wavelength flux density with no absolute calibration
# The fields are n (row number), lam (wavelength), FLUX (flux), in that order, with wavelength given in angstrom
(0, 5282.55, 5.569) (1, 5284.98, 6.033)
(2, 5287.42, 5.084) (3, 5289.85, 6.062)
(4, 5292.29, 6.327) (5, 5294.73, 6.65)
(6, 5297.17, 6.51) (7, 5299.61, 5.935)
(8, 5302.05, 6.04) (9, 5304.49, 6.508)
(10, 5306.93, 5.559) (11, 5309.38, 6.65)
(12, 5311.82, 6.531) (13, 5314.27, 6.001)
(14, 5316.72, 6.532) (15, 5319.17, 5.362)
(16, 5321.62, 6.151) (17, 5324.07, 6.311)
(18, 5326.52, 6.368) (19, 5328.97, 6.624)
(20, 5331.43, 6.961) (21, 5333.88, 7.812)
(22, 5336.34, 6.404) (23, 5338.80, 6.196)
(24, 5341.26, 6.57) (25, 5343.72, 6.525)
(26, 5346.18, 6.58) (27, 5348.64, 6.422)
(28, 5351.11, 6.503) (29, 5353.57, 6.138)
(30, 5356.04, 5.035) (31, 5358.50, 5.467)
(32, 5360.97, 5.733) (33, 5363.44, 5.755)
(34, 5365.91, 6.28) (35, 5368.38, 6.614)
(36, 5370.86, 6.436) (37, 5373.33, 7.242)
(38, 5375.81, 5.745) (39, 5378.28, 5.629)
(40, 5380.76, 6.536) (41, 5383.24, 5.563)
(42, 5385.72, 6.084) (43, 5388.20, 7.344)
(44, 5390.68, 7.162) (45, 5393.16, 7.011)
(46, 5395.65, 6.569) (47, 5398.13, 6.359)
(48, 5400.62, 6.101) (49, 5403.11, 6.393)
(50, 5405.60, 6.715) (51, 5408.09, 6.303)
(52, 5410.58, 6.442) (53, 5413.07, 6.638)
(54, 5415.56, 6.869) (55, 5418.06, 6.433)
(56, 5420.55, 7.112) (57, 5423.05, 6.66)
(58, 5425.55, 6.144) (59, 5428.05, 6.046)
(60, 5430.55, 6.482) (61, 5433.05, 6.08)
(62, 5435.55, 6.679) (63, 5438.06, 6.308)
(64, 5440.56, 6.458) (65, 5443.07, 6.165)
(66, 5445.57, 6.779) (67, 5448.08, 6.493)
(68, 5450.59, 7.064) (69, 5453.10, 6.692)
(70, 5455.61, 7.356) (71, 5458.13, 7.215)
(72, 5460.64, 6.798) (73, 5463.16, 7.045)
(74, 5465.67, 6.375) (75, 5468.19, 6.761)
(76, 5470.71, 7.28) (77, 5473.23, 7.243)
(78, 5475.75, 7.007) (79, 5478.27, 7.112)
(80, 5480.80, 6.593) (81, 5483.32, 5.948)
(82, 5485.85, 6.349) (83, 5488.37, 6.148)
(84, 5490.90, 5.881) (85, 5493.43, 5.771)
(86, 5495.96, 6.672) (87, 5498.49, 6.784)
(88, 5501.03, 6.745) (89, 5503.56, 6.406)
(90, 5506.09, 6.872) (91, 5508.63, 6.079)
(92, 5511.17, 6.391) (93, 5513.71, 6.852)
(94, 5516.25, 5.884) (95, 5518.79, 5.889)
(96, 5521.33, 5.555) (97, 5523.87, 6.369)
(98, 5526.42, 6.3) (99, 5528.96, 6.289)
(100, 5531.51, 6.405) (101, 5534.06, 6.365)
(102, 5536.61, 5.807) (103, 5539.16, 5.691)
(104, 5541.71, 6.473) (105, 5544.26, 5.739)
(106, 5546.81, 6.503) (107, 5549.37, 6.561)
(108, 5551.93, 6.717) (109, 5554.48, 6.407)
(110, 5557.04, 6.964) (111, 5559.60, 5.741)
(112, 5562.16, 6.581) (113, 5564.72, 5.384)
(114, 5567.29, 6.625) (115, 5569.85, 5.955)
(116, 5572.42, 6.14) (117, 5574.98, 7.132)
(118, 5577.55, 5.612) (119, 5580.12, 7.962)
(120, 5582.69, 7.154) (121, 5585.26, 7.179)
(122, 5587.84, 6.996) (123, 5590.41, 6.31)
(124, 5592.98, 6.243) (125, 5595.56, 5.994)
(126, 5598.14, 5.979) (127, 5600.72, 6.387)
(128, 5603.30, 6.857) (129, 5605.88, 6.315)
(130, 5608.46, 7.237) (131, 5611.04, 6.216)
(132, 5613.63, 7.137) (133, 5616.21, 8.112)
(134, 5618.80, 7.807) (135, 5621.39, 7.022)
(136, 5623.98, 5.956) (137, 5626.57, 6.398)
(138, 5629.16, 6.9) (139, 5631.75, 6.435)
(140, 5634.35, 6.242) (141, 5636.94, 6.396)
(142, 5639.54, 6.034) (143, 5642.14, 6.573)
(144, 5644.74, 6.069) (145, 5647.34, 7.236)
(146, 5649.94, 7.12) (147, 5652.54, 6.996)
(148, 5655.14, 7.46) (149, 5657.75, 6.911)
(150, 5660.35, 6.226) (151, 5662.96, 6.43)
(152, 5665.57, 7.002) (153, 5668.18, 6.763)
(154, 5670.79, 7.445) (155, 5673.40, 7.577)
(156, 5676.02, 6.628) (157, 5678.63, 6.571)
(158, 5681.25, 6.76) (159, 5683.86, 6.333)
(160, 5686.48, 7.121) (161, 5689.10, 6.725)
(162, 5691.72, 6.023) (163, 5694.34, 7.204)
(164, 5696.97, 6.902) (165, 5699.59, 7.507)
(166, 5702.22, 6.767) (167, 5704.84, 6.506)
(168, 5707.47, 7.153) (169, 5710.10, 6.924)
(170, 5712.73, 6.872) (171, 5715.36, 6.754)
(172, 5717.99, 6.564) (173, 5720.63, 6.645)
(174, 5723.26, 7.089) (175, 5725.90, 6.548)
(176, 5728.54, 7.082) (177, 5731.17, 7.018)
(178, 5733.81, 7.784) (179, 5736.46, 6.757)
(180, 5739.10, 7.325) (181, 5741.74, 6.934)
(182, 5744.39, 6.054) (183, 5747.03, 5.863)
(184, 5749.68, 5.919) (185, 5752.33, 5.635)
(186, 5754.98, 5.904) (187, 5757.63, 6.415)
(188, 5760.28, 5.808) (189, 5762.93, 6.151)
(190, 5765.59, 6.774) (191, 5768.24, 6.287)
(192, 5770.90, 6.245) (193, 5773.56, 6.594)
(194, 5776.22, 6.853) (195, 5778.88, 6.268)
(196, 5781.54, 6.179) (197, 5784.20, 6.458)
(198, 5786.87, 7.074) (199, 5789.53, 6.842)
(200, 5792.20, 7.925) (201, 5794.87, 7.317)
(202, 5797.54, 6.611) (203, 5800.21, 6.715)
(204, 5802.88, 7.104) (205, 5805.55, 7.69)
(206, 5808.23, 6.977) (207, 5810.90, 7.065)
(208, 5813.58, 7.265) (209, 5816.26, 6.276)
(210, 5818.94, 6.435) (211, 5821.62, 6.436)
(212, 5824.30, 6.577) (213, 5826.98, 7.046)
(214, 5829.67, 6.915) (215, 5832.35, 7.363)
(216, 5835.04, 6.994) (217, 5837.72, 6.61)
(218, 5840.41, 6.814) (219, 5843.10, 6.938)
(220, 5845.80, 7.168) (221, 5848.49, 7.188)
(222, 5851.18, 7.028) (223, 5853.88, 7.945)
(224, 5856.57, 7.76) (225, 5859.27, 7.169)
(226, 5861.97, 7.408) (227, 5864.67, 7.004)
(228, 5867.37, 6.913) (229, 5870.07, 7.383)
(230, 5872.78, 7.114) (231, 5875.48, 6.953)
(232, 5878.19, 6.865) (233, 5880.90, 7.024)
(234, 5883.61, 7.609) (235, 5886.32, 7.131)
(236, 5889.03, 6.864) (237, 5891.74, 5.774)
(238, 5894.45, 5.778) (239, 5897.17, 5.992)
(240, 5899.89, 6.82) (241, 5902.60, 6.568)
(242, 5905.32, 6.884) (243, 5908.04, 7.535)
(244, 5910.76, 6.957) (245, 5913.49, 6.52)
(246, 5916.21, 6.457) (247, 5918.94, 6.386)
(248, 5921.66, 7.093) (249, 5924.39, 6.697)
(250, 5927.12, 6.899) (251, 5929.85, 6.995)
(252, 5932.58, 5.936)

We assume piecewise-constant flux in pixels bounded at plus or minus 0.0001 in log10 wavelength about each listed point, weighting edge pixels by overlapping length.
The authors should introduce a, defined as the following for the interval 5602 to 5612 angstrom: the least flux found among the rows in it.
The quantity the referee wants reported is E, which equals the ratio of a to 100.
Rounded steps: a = 6.216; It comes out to 0.0622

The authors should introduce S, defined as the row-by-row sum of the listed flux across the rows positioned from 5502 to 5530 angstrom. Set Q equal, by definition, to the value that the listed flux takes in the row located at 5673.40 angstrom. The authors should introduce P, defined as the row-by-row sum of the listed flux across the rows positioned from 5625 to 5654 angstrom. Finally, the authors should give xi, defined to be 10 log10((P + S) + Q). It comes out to 21.7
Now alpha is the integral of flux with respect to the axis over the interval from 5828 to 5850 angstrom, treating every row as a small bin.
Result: 154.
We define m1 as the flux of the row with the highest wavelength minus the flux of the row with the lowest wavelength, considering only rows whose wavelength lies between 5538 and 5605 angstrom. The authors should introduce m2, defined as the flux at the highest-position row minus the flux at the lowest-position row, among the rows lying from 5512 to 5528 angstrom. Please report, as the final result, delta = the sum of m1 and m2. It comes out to 0.6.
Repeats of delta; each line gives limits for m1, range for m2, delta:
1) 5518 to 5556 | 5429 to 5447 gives 0.8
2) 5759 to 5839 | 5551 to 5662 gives 0.3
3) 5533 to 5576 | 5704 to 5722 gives 0.9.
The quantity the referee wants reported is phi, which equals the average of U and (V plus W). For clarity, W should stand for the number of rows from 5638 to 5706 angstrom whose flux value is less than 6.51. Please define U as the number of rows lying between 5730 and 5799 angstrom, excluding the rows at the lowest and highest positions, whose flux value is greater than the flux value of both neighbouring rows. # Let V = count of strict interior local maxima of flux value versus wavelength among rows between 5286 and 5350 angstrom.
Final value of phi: 11.0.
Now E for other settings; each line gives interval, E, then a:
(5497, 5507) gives 0.0641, 6.406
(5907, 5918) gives 0.0646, 6.457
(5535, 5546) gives 0.0569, 5.691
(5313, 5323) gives 0.0536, 5.362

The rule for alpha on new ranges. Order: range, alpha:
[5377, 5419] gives 272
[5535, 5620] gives 556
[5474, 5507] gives 214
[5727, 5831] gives 695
